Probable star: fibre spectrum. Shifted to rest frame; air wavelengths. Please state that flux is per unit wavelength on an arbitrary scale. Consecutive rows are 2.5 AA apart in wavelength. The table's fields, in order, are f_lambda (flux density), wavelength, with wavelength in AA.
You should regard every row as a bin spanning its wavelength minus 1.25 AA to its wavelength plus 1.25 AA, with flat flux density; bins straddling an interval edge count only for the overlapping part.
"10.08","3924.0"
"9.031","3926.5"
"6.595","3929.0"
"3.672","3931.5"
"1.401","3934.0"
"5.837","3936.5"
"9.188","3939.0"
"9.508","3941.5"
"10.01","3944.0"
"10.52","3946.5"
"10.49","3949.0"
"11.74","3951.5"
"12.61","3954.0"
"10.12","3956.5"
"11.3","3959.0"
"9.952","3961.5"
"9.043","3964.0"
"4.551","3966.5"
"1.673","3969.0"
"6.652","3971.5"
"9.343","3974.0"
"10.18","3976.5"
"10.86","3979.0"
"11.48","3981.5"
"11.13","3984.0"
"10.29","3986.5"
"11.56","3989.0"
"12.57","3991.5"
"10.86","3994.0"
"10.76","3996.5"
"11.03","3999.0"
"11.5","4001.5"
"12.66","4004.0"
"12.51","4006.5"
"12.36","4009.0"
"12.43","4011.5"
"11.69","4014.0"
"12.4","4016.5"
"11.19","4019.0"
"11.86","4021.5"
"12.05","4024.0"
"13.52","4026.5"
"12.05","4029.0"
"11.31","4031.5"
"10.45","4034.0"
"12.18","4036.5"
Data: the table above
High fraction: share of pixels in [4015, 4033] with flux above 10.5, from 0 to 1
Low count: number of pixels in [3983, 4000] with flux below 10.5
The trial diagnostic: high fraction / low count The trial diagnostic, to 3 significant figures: 1.00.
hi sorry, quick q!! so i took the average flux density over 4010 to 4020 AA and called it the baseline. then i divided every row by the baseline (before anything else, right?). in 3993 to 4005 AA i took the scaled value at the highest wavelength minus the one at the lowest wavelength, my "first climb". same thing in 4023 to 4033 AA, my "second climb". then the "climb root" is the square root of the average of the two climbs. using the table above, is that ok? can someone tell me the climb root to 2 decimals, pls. 0.21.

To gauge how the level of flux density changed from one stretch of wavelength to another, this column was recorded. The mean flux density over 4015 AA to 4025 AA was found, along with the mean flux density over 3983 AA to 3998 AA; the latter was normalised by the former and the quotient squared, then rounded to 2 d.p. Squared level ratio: 0.89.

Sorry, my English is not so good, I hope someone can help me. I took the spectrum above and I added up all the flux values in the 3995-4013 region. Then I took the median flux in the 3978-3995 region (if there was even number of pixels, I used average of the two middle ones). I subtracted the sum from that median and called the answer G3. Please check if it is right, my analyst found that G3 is -72.1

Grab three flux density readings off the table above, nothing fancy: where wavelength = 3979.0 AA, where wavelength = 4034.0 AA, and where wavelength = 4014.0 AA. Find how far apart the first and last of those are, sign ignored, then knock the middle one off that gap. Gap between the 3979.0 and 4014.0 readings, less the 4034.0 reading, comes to -10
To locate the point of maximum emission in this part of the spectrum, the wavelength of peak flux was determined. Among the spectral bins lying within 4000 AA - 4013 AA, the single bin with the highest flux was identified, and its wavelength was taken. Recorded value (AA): 4004.0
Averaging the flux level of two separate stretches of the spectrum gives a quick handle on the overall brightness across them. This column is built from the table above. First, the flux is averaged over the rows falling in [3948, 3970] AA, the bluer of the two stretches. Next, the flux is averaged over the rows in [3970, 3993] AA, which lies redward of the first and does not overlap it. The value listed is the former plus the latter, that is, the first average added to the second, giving 19.5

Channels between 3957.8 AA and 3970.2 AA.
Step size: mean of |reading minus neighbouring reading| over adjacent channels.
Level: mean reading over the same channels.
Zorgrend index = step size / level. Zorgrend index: 0.3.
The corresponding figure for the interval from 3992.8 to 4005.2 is 0.0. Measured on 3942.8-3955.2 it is 0.1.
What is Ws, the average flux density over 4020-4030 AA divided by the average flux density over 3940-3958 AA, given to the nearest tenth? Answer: 1.2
